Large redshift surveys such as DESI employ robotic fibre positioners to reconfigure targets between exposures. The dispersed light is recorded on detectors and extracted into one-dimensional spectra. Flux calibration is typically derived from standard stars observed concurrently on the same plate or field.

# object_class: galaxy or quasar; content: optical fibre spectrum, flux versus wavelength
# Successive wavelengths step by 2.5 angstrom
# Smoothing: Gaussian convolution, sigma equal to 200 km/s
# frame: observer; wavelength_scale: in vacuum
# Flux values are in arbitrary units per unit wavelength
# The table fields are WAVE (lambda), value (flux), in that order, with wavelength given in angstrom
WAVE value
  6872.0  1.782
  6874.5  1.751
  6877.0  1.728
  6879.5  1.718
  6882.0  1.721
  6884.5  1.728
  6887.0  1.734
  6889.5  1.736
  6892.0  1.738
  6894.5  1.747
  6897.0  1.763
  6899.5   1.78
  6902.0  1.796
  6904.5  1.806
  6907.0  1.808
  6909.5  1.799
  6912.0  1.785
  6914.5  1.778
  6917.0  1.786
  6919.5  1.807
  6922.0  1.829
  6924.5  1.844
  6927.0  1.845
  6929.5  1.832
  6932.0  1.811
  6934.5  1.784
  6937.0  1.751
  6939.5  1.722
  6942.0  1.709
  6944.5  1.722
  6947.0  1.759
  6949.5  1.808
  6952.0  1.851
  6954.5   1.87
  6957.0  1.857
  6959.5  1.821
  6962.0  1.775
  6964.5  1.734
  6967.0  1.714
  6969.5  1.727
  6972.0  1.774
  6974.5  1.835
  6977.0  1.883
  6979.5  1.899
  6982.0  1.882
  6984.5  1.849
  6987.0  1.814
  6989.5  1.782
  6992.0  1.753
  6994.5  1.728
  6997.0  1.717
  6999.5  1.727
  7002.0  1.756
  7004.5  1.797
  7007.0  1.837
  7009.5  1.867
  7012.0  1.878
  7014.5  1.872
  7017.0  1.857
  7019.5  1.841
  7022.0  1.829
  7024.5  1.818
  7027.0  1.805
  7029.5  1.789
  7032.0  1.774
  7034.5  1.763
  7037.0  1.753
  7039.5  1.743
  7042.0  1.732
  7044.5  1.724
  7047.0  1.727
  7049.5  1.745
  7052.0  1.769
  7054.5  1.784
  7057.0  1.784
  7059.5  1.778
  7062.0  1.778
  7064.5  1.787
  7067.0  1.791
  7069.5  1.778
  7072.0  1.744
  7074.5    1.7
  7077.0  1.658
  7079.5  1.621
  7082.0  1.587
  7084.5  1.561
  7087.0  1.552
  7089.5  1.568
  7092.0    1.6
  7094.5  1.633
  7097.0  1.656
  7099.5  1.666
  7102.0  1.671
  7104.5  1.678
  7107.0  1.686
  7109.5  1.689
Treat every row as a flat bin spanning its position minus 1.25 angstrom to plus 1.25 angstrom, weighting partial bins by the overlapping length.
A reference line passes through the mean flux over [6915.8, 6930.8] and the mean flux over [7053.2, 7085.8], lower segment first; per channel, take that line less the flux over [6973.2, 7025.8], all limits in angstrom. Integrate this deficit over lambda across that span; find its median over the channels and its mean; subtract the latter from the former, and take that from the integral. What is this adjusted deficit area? -2.6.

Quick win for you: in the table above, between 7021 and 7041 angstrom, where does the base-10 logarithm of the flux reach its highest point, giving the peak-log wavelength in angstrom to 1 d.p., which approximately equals 7022.0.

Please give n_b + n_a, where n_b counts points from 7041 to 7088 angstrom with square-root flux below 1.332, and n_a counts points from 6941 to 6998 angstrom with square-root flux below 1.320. 19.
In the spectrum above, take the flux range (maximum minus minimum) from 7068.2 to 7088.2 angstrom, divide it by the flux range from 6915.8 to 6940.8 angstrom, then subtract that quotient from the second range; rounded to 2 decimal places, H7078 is -1.71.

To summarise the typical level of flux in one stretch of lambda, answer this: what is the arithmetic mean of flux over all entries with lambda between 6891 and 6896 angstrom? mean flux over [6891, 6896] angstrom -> 1.74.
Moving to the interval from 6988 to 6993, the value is 1.77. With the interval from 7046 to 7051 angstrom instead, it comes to 1.74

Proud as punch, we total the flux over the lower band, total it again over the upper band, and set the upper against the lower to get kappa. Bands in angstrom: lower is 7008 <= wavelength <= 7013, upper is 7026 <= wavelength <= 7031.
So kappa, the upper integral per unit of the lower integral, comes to 0.960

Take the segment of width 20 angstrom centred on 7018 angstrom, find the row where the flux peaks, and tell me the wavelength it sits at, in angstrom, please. 7012.0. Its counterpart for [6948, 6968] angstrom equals 6954.5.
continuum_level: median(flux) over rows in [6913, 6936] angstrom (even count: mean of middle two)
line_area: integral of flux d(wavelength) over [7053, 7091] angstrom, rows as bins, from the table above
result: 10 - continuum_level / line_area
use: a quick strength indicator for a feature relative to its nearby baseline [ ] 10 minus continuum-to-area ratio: 9.97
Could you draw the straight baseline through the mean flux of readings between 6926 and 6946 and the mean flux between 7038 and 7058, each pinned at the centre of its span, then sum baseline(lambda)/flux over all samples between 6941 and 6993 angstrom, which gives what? 20.6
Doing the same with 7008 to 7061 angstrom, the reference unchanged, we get 20.6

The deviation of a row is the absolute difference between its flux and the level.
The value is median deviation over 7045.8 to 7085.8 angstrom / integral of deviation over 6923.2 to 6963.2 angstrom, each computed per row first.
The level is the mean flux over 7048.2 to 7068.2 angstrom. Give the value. 0.012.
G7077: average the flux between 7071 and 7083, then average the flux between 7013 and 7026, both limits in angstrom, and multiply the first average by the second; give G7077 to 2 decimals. 3.06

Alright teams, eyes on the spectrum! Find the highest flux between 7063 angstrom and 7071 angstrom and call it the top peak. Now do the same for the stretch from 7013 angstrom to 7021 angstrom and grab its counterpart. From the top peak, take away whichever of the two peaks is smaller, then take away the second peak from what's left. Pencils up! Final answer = -1.87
